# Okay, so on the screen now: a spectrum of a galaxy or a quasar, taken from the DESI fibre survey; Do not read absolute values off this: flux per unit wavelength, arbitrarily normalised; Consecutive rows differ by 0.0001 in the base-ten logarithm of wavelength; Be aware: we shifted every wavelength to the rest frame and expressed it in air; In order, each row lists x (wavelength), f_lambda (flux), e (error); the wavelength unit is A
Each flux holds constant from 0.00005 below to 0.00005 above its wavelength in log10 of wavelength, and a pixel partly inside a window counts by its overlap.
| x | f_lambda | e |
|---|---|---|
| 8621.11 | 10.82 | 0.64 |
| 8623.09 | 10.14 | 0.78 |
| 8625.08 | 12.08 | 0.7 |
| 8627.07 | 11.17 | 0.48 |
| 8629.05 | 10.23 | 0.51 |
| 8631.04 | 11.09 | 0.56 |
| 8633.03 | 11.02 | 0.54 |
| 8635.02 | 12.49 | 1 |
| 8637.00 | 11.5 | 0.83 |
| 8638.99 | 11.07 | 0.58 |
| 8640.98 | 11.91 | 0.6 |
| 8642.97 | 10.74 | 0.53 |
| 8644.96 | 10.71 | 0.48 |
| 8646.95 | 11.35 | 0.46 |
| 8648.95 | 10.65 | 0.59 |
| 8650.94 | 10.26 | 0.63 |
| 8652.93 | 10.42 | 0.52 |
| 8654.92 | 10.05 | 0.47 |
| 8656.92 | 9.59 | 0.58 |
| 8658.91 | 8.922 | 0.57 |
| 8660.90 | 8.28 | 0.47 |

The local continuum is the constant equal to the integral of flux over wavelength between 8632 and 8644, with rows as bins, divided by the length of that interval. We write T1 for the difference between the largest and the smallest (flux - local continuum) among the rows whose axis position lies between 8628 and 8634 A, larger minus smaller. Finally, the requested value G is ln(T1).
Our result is -0.15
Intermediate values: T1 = 0.86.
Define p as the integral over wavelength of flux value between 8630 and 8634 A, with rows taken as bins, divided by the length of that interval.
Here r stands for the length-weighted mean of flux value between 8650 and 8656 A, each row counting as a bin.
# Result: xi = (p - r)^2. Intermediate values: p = 11.0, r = 10.2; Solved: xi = 0.6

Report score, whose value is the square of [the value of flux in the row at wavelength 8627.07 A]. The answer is 125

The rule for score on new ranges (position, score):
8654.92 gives 101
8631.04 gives 123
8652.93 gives 109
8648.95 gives 113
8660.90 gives 69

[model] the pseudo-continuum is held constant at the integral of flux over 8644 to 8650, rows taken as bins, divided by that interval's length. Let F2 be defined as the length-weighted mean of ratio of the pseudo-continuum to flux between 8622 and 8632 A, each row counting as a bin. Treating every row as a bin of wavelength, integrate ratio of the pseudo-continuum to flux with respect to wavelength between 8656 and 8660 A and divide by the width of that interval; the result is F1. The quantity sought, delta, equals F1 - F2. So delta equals 0.18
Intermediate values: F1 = 1.18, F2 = 1.00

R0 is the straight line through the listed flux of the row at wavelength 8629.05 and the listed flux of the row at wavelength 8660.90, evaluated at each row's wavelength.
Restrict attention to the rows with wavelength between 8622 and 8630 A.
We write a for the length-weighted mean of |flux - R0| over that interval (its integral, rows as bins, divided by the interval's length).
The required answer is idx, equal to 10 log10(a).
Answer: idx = -1.4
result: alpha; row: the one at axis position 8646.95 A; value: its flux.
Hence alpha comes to 11.35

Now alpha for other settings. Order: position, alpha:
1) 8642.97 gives 10.74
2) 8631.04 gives 11.09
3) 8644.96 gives 10.71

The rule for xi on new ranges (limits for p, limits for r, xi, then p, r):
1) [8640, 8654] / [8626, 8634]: 0.0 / 10.9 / 10.9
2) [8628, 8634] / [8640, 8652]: 0.0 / 10.8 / 10.9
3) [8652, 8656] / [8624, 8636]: 1.3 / 10.2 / 11.3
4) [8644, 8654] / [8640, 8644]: 0.4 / 10.7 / 11.3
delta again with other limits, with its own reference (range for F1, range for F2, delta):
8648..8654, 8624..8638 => 0.08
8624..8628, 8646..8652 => -0.08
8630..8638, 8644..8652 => -0.07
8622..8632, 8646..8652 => -0.01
